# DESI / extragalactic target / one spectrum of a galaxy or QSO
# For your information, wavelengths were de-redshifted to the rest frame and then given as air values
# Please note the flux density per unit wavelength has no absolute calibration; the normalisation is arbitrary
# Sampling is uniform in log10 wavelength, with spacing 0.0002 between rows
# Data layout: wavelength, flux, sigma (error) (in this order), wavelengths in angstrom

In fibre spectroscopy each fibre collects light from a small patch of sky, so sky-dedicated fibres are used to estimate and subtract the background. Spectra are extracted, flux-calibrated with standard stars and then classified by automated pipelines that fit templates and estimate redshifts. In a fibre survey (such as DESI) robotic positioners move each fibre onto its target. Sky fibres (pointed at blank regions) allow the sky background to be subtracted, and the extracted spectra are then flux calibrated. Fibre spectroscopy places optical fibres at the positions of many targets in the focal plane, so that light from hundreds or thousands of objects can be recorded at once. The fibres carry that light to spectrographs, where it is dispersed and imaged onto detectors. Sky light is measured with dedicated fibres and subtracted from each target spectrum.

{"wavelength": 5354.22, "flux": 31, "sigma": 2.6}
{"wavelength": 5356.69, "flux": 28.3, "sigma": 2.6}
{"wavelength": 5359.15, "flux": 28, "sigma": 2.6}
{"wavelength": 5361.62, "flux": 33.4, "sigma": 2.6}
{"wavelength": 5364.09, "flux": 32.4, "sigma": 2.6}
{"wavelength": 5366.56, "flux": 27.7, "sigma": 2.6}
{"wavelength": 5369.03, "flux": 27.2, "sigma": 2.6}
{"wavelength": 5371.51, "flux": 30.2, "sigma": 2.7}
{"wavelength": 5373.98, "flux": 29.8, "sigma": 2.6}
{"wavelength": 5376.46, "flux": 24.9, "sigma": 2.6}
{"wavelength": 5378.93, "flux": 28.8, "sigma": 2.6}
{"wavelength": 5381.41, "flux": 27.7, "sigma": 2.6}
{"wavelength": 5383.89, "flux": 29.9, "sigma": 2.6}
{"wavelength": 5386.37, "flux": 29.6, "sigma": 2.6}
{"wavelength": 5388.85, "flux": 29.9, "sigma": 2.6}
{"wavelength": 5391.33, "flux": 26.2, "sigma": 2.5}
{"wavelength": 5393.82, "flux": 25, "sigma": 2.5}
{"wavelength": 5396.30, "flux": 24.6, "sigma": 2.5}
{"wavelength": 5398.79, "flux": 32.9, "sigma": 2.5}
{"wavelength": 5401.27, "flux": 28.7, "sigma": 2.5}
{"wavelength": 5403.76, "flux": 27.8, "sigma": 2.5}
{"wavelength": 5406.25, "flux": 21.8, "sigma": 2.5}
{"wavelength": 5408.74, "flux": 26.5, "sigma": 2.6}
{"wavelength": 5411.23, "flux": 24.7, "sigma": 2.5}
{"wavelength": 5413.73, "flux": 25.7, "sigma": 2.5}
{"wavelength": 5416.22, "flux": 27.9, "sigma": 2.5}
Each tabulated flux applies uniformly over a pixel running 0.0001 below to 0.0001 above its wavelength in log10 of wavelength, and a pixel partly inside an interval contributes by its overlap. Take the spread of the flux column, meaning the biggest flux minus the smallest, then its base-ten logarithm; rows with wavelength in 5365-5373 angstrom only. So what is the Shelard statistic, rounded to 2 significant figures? 0.48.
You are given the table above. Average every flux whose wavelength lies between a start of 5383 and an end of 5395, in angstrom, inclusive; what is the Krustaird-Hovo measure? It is 28.1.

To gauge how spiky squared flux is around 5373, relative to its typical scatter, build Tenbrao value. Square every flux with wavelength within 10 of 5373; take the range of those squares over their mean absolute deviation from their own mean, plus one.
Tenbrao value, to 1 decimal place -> 5.4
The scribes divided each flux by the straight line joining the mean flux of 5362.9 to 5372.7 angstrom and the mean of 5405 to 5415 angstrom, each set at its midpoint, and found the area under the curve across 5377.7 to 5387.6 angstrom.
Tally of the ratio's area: 10.4 angstrom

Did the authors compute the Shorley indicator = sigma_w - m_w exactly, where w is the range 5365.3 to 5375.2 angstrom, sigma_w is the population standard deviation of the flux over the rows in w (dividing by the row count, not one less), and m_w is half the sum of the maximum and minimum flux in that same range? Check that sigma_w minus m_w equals -27.4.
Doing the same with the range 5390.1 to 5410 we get -24.3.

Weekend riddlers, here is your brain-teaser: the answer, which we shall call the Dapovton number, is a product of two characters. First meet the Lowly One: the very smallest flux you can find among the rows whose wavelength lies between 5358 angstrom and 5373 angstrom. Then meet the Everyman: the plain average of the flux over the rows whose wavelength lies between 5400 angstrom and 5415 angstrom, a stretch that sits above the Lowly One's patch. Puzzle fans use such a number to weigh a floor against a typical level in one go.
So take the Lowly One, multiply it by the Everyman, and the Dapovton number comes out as 704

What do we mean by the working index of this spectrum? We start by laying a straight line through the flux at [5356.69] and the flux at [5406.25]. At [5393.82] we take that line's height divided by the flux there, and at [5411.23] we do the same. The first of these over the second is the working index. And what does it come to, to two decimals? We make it 1.09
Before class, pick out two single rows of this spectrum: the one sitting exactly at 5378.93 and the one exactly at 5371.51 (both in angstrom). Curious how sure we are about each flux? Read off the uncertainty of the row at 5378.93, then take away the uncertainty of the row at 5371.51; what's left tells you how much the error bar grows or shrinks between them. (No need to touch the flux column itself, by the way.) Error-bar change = -0.10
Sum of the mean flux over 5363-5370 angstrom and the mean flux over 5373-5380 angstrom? 56.9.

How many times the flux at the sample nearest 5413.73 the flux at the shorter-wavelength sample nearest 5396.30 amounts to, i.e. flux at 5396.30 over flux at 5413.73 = 0.96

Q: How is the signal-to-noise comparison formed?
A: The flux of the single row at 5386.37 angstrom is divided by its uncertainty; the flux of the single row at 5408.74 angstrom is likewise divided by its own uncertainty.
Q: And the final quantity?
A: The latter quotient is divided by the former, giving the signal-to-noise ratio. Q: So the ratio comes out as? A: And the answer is 0.90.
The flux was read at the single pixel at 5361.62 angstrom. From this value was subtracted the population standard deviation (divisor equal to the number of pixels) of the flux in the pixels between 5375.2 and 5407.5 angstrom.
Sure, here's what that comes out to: 30.6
